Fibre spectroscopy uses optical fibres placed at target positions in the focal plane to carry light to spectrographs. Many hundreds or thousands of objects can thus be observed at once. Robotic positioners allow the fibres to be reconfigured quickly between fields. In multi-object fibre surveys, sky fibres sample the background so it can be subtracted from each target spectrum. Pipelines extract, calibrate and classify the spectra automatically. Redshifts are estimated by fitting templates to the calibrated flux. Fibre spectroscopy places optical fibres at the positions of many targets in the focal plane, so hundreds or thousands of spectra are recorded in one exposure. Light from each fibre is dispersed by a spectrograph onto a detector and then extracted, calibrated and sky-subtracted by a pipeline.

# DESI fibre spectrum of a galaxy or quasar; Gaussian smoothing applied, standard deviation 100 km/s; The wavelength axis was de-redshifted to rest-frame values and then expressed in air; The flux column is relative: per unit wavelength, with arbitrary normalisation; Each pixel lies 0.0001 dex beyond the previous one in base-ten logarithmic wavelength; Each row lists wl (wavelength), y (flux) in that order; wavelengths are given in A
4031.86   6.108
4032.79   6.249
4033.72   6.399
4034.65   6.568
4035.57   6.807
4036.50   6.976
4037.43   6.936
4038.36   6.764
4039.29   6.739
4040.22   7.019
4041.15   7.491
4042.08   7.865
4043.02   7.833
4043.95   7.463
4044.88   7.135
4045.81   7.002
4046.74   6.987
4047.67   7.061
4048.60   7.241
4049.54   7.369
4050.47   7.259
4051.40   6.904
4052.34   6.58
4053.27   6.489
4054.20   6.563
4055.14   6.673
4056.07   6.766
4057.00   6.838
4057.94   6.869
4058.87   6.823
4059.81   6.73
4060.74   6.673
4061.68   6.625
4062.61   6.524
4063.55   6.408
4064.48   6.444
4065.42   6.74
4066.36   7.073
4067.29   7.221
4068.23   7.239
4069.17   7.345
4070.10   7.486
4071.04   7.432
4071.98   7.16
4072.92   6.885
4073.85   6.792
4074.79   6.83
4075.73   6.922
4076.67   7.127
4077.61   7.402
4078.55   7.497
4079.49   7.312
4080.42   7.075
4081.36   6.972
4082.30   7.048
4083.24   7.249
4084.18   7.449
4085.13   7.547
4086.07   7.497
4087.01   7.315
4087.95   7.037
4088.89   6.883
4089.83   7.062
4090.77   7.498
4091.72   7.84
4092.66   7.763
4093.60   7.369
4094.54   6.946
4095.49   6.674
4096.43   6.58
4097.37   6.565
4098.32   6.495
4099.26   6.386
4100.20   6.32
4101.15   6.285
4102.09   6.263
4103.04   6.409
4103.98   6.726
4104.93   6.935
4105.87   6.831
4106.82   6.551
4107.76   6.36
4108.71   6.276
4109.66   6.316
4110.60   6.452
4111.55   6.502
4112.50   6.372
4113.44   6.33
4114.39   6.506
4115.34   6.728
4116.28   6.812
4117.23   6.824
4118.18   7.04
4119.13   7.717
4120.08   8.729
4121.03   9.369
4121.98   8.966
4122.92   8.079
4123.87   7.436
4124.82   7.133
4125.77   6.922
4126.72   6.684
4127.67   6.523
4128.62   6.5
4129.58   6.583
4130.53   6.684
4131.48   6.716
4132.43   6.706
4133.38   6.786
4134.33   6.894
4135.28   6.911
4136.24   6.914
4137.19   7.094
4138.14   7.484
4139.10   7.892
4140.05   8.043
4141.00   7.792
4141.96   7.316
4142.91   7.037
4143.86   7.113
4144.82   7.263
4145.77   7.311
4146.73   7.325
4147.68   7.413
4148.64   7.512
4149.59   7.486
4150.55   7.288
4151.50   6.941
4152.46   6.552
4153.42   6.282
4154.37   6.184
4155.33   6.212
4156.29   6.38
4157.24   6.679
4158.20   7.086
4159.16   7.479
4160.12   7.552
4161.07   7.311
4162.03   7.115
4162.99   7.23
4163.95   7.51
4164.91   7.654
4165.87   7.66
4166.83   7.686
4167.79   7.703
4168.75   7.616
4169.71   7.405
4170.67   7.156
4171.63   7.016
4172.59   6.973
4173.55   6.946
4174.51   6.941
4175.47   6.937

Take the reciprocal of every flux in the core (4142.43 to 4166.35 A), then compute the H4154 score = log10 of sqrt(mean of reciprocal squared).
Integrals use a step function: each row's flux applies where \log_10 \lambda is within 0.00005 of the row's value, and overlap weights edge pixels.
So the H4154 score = -0.849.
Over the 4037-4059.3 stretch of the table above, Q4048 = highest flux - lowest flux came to 1.38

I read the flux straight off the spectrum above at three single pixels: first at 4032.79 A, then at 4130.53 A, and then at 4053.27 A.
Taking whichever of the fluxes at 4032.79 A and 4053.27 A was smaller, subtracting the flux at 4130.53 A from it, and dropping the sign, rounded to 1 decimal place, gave 0.4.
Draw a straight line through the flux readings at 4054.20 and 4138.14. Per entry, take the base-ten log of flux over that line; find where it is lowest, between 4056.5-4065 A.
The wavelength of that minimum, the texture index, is 4063.55 A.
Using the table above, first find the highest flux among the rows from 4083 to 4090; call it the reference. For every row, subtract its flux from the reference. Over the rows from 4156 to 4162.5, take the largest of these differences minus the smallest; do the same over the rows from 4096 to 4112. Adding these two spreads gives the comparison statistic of 1.8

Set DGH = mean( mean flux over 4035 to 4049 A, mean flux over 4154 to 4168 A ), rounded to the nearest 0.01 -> 7.16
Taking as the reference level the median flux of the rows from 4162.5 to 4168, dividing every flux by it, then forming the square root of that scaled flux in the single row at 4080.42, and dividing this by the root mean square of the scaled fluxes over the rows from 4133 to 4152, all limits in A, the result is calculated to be 1.01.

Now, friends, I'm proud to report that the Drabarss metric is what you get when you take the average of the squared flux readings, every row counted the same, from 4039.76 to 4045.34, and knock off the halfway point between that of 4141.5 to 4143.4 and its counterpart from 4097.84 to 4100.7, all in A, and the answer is 10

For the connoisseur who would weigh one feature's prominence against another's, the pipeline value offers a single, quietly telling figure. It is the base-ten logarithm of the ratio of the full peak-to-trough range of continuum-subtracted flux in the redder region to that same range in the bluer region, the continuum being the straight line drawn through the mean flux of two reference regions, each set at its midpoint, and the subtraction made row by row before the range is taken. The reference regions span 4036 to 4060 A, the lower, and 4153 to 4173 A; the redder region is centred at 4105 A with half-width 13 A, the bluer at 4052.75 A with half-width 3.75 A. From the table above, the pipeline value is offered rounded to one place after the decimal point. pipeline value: 0.2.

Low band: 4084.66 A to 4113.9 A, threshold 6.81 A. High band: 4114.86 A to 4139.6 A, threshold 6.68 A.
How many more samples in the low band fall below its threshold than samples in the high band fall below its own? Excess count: 15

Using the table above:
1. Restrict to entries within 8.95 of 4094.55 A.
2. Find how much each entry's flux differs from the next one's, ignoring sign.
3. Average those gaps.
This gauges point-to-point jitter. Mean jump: 0.18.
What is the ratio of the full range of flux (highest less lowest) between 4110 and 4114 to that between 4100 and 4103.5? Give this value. 1.2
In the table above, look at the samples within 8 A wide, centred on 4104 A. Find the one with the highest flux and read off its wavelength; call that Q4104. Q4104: 4104.93 A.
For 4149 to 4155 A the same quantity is 4149.59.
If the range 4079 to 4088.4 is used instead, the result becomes 4085.13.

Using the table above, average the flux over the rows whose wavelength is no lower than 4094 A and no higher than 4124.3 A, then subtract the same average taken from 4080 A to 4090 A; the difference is -0.29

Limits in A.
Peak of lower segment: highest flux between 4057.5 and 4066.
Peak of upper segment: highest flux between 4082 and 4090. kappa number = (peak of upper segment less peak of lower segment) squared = 0.46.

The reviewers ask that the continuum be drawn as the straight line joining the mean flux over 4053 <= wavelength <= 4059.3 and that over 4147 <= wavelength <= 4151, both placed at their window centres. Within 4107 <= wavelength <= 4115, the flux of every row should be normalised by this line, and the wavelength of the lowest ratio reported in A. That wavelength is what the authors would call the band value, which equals 4108.71 A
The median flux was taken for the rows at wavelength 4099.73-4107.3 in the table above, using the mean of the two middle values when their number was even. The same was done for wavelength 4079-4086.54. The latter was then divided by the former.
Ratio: 1.12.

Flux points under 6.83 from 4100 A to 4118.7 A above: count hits 17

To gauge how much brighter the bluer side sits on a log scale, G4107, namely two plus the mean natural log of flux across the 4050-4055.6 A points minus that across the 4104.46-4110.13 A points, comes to 2.03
